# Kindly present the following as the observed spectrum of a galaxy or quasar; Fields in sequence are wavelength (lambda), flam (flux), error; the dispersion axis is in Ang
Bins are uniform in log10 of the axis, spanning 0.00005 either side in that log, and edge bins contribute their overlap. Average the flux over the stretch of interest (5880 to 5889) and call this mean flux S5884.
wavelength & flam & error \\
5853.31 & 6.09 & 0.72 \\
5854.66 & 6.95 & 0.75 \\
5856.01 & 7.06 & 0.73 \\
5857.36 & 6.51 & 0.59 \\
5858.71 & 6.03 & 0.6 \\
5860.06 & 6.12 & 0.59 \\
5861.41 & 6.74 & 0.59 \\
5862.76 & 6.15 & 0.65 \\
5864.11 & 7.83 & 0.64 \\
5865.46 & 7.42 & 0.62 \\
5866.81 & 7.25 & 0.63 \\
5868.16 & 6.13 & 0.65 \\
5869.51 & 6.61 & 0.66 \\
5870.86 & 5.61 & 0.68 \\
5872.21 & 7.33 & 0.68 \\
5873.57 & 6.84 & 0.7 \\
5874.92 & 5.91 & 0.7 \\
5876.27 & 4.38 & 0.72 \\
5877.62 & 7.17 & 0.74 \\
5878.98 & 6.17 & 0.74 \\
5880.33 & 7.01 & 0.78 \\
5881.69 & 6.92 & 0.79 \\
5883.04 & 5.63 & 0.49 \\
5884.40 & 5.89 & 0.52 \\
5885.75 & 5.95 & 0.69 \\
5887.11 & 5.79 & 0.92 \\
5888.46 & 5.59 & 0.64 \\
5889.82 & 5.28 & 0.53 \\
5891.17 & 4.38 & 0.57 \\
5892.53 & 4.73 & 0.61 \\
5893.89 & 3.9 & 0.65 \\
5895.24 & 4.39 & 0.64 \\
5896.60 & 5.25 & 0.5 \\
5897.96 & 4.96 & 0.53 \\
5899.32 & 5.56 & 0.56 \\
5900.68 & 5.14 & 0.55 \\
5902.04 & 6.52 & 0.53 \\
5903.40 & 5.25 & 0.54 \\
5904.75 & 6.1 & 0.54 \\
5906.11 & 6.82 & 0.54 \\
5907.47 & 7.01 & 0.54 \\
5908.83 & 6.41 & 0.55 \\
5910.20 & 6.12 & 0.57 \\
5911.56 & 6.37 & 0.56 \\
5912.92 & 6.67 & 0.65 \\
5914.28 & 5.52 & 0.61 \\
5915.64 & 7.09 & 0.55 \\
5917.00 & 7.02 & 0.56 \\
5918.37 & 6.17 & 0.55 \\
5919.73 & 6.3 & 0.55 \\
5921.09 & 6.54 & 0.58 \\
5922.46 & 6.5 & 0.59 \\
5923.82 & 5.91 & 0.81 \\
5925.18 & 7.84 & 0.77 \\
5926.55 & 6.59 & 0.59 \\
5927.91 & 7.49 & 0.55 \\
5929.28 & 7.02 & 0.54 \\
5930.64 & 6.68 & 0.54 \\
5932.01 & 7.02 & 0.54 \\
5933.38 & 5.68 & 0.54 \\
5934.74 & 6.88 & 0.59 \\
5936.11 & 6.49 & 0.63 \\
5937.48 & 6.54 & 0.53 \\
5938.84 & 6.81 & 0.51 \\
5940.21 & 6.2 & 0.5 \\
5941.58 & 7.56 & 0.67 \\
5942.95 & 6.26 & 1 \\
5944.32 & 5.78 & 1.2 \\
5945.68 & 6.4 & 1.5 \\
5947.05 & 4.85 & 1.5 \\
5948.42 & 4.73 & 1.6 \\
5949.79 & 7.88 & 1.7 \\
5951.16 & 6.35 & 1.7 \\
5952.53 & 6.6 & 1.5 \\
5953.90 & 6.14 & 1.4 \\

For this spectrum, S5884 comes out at 6.1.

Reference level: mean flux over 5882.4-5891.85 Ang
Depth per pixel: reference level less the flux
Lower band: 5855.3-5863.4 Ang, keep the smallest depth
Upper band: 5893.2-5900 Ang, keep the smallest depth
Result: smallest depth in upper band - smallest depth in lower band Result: 1.5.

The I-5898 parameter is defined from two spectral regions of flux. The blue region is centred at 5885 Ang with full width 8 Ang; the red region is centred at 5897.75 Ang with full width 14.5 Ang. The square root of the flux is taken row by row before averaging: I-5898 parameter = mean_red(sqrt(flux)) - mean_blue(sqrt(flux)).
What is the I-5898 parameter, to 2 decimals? -0.19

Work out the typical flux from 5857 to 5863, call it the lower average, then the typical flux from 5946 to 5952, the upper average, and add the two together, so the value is 12.3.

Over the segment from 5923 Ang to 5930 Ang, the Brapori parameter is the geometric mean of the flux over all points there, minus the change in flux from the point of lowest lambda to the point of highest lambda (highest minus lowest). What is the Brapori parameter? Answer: 5.8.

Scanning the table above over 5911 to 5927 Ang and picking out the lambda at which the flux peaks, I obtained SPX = 5925.18 Ang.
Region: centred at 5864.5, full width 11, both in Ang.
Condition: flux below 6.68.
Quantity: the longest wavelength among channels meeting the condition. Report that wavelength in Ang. 5869.51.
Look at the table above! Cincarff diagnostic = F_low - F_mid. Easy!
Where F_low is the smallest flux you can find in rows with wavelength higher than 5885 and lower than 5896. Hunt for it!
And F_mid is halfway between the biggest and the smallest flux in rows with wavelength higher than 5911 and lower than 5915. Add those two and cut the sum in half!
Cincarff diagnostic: -2.2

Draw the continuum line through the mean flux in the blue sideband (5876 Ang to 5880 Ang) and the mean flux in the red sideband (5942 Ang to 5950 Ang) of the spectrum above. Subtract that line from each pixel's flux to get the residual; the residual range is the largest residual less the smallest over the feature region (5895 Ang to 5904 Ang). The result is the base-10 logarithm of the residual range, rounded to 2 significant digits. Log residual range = 0.33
